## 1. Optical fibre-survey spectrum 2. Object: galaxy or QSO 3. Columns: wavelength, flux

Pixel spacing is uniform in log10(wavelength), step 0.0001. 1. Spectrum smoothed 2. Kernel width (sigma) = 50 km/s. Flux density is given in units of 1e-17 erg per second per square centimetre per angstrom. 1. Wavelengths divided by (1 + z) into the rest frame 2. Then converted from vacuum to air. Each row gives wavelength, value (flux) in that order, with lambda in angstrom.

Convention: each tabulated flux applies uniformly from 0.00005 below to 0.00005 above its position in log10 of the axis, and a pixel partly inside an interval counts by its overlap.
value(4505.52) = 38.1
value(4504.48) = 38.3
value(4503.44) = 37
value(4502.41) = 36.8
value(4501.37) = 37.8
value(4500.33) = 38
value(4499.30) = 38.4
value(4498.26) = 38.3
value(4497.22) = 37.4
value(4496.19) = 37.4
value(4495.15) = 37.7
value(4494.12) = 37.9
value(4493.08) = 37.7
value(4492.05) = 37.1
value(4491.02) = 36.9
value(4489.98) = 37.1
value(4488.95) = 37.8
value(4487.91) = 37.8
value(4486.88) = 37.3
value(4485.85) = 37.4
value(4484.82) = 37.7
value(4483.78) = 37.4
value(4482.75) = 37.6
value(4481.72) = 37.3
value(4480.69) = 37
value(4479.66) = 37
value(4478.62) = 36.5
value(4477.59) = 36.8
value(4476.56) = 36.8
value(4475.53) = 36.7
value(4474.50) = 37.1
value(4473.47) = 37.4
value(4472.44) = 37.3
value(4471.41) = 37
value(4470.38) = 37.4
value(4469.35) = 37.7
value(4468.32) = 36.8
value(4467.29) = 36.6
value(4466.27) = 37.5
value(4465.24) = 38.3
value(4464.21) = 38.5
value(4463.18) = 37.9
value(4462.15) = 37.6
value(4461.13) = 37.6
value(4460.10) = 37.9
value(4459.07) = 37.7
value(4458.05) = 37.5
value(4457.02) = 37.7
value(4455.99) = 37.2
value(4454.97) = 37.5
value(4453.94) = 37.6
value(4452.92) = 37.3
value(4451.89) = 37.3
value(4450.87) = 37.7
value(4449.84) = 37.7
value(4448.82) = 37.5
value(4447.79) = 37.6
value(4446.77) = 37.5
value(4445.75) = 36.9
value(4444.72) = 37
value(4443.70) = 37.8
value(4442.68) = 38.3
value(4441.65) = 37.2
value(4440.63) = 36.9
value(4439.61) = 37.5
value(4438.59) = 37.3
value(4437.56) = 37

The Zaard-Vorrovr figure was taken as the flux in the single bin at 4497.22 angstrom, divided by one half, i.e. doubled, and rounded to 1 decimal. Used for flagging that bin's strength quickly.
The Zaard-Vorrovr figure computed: 74.8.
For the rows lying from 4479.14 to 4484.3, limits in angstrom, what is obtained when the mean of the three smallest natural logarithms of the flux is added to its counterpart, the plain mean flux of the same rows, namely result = 40.87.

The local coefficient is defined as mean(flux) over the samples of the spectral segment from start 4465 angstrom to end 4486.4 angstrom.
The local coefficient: 37.2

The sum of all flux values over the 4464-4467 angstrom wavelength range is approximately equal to 114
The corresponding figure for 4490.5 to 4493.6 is 112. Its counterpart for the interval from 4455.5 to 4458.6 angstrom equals 112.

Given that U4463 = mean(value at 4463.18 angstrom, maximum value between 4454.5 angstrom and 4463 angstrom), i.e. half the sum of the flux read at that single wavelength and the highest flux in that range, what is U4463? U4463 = 37.90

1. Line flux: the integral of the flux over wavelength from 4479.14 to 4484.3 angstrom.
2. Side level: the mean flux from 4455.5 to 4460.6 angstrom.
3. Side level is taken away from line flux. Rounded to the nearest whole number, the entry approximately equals 155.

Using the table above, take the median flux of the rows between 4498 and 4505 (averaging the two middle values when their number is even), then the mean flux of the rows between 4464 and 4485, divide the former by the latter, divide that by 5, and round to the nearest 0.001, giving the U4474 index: 0.204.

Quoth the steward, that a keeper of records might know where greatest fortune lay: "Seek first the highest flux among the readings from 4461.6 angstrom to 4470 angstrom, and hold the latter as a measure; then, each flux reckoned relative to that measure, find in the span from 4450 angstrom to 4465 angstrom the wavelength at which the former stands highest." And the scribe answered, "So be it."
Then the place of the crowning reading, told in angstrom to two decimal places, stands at 4464.21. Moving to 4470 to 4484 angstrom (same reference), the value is 4482.75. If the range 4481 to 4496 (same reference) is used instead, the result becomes 4494.12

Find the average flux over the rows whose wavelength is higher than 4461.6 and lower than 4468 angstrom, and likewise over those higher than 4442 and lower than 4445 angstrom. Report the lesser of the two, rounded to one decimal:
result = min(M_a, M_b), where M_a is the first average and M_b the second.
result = 37.7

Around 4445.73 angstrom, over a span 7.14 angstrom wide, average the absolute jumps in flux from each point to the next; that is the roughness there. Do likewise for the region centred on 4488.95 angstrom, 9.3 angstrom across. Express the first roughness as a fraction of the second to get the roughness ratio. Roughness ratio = 1.13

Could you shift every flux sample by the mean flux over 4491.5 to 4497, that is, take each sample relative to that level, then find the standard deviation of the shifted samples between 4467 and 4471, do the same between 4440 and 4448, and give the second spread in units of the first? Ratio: 1.0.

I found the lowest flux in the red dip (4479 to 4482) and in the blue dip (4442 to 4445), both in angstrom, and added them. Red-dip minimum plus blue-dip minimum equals 74.0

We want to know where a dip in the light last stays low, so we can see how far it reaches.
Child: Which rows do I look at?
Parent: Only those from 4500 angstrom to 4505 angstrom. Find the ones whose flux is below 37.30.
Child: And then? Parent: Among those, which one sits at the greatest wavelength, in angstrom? 4503.44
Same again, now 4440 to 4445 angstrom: 4444.72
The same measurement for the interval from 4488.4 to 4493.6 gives 4492.05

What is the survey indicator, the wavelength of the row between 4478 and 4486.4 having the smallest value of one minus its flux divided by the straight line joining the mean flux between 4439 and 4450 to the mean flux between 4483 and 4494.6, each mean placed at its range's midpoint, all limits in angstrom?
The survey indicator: 4484.82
